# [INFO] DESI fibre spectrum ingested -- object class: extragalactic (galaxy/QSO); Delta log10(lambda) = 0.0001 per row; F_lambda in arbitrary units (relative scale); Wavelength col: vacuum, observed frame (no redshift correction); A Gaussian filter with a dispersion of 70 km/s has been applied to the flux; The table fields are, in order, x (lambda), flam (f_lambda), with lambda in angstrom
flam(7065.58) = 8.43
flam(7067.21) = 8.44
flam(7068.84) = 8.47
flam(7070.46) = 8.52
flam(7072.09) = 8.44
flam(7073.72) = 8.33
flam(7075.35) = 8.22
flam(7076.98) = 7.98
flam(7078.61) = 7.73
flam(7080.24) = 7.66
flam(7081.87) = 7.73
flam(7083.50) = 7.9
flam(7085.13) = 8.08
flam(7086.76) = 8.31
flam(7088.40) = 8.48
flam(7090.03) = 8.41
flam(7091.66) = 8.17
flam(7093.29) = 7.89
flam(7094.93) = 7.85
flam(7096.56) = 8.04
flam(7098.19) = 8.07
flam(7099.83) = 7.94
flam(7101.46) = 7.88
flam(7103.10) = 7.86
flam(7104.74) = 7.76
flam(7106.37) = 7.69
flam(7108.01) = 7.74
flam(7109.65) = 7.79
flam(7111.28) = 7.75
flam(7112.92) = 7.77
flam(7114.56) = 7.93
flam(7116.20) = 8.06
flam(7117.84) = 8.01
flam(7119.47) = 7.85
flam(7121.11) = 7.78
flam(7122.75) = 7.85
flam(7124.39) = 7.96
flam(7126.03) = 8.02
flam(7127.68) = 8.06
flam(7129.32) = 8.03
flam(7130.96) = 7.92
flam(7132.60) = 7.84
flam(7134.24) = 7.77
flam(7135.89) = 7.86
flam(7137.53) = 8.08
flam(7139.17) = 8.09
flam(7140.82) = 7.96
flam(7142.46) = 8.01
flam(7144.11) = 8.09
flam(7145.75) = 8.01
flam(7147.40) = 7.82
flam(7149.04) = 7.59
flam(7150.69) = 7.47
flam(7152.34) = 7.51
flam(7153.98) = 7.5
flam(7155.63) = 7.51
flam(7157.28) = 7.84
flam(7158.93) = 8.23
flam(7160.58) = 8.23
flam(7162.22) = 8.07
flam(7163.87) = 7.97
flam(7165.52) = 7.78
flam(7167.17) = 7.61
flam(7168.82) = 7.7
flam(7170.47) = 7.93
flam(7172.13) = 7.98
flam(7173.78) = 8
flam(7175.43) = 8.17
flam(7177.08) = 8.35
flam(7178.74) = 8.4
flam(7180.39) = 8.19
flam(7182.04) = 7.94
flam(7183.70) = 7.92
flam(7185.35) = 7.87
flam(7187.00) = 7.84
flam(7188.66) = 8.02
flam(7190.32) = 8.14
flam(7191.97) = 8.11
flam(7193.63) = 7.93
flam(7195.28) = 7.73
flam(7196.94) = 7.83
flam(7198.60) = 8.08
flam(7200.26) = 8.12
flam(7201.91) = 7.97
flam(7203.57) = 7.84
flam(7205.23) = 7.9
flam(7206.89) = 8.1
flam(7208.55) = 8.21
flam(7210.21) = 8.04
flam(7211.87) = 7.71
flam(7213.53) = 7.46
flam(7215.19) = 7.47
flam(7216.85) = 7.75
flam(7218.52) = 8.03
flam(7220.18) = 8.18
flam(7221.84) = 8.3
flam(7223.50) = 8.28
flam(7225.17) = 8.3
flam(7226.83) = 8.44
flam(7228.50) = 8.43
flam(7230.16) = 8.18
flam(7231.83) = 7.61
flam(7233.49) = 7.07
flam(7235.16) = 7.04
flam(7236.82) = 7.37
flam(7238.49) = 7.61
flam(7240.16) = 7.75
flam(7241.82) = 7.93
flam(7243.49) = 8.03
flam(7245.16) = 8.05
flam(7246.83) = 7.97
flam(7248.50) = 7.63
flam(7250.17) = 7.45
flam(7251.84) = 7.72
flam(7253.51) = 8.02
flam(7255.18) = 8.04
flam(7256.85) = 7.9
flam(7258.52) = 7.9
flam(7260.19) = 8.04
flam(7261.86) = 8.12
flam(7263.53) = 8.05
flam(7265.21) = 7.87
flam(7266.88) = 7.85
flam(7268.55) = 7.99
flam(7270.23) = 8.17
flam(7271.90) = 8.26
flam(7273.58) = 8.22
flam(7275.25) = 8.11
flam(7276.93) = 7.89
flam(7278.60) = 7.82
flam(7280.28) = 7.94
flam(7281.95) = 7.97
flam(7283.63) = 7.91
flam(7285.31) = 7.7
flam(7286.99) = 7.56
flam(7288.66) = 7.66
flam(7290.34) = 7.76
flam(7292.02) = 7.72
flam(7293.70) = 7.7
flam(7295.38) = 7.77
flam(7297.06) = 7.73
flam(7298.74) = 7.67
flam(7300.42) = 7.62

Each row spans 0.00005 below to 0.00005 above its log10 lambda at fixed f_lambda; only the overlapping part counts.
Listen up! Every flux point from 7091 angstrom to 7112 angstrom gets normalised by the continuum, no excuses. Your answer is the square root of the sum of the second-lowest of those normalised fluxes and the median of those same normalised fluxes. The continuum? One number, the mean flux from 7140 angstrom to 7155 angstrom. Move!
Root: 1.42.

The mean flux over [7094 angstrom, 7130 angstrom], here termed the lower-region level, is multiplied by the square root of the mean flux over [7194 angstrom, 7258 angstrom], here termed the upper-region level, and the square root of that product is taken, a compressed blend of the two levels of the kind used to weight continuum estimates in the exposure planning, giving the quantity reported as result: 4.708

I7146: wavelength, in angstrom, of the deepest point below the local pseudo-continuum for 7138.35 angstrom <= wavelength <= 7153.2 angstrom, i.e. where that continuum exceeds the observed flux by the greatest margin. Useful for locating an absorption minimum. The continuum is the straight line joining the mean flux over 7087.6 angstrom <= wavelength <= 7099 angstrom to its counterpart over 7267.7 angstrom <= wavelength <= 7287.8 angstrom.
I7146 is 7150.69 angstrom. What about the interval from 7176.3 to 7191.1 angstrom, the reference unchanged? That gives 7187.00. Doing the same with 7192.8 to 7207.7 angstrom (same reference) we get 7195.28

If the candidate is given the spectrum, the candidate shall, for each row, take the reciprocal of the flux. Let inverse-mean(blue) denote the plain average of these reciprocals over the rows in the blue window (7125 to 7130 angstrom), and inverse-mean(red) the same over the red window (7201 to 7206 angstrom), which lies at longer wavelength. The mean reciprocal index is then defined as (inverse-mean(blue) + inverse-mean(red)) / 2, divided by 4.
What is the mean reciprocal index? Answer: 0.0314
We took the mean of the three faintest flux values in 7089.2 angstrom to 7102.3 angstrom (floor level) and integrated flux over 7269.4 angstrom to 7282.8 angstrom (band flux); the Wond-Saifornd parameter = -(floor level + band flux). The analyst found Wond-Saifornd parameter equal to -116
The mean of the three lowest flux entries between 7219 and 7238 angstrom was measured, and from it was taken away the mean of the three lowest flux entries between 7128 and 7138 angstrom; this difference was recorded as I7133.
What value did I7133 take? -0.66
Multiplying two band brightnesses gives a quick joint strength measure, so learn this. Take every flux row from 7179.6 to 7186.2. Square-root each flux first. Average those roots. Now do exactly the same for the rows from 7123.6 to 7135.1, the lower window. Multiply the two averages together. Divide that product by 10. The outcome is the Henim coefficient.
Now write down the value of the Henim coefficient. 0.796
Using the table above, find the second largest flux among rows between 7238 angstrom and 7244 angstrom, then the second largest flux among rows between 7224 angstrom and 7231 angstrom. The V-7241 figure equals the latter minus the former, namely 0.5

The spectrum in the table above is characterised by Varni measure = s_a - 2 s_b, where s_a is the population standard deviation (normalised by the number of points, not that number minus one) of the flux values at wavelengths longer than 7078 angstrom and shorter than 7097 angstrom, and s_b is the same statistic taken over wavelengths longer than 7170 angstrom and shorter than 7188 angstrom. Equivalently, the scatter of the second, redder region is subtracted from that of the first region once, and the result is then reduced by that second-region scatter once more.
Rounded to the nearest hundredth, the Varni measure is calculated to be -0.11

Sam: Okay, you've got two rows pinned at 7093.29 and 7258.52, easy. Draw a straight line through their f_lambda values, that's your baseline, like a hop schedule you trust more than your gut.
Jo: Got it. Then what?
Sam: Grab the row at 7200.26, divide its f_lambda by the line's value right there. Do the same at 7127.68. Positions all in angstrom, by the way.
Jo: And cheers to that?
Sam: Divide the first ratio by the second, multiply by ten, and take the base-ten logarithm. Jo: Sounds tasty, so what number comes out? 1.00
